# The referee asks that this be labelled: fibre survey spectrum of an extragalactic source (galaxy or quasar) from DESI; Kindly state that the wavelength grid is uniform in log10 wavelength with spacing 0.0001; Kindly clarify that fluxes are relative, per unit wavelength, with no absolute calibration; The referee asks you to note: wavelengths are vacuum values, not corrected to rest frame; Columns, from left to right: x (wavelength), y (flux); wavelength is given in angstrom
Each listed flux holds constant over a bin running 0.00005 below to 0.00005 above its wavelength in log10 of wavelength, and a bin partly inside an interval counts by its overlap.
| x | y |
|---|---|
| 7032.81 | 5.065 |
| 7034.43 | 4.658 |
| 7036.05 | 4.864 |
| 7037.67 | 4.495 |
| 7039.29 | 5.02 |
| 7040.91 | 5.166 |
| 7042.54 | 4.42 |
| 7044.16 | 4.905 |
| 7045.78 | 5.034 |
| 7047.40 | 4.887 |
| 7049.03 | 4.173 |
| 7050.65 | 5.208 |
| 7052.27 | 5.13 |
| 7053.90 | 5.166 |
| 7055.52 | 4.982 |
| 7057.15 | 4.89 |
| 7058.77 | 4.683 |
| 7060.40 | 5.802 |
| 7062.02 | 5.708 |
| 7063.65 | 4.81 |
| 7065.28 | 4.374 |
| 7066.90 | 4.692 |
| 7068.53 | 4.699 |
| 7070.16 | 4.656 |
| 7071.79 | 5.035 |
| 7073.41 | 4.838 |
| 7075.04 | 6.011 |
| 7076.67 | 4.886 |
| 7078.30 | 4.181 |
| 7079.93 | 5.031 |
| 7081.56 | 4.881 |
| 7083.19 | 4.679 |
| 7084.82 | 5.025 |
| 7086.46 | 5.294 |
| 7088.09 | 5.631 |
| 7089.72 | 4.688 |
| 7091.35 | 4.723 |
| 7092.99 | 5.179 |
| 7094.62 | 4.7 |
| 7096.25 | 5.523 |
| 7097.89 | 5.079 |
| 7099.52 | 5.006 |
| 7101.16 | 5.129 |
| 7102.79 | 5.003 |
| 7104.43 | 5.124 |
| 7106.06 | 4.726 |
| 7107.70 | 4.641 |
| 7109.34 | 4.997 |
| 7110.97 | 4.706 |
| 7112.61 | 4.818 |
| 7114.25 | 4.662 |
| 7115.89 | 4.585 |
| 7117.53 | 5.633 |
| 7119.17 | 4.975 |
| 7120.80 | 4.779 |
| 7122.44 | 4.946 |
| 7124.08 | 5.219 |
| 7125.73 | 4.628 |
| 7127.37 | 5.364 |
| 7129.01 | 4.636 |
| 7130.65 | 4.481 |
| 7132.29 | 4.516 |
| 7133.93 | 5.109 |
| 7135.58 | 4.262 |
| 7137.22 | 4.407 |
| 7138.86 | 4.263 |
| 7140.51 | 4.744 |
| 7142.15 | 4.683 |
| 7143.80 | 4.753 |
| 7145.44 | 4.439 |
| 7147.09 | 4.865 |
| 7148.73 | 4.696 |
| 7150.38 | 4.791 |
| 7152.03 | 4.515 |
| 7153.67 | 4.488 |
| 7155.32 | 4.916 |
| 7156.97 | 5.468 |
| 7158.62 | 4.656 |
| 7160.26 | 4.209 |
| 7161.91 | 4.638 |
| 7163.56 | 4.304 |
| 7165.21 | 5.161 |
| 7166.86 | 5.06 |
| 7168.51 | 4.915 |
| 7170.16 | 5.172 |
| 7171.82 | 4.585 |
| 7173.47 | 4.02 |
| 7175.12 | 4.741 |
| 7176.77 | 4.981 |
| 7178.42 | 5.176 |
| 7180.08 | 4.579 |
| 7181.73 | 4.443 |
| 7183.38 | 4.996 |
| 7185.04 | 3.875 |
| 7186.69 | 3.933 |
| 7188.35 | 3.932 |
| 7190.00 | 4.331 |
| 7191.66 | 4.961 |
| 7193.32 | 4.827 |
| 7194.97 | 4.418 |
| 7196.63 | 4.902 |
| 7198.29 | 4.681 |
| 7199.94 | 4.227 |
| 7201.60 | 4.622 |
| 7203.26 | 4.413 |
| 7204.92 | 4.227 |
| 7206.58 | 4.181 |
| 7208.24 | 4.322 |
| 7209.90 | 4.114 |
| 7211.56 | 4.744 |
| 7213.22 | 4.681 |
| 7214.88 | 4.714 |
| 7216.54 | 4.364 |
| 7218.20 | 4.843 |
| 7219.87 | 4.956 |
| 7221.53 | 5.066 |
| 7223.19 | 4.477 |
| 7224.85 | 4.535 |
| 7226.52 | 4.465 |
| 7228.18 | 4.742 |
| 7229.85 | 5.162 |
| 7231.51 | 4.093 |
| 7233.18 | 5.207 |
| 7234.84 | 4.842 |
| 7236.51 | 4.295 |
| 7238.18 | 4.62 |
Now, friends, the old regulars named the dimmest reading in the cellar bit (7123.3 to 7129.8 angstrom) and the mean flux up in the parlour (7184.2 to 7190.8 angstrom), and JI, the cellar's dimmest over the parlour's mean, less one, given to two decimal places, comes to 0.15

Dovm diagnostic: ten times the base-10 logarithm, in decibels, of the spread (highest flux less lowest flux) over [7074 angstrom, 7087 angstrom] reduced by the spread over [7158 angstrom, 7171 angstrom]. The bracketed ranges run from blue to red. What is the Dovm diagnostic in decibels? -0.6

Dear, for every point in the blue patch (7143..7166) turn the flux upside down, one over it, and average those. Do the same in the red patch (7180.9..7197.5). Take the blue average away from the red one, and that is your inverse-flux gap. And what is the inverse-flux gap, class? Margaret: 0.013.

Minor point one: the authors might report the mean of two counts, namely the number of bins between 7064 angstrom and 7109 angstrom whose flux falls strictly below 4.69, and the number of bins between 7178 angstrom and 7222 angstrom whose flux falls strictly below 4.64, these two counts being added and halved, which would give 10.5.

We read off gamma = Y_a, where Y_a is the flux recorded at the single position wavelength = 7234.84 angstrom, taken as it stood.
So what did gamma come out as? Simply 4.842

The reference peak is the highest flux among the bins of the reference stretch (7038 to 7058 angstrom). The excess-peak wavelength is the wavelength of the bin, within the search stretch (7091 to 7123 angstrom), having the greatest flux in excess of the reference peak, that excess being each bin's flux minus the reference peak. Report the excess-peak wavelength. 7117.53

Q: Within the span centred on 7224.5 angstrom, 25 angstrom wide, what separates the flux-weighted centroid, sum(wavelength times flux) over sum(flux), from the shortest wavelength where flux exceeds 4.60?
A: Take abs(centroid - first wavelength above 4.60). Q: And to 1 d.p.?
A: 11.6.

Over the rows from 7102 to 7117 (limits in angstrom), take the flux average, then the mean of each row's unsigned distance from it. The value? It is 0.159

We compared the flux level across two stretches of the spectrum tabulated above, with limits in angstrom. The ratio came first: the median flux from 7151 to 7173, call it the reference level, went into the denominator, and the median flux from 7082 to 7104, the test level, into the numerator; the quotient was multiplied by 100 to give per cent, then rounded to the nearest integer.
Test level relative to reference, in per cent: 108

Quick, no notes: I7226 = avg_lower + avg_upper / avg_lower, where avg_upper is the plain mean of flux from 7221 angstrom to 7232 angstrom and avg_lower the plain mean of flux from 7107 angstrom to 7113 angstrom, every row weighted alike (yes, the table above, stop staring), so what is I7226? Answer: 5.76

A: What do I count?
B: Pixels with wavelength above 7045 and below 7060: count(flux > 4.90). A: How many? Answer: 5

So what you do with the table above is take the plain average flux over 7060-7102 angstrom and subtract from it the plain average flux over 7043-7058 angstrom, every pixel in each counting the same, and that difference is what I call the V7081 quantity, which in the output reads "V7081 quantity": 0.1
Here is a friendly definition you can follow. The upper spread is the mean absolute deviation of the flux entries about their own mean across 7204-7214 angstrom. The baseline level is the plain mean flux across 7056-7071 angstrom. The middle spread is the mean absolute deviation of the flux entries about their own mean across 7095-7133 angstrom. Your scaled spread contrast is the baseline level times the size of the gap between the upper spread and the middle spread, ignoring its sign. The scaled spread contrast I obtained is 0.2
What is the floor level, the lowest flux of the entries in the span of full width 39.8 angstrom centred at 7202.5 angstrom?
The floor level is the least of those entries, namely 3.875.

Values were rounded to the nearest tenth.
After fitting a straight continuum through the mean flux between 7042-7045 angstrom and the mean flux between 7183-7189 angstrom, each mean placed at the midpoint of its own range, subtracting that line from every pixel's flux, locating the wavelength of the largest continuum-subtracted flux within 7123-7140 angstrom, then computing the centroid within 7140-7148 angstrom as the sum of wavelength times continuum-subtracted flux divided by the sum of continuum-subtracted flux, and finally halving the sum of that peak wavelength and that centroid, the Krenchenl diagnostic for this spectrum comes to 7135.6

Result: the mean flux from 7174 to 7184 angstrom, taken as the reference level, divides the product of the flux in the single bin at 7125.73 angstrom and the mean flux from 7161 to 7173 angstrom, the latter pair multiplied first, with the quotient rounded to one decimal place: 4.6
